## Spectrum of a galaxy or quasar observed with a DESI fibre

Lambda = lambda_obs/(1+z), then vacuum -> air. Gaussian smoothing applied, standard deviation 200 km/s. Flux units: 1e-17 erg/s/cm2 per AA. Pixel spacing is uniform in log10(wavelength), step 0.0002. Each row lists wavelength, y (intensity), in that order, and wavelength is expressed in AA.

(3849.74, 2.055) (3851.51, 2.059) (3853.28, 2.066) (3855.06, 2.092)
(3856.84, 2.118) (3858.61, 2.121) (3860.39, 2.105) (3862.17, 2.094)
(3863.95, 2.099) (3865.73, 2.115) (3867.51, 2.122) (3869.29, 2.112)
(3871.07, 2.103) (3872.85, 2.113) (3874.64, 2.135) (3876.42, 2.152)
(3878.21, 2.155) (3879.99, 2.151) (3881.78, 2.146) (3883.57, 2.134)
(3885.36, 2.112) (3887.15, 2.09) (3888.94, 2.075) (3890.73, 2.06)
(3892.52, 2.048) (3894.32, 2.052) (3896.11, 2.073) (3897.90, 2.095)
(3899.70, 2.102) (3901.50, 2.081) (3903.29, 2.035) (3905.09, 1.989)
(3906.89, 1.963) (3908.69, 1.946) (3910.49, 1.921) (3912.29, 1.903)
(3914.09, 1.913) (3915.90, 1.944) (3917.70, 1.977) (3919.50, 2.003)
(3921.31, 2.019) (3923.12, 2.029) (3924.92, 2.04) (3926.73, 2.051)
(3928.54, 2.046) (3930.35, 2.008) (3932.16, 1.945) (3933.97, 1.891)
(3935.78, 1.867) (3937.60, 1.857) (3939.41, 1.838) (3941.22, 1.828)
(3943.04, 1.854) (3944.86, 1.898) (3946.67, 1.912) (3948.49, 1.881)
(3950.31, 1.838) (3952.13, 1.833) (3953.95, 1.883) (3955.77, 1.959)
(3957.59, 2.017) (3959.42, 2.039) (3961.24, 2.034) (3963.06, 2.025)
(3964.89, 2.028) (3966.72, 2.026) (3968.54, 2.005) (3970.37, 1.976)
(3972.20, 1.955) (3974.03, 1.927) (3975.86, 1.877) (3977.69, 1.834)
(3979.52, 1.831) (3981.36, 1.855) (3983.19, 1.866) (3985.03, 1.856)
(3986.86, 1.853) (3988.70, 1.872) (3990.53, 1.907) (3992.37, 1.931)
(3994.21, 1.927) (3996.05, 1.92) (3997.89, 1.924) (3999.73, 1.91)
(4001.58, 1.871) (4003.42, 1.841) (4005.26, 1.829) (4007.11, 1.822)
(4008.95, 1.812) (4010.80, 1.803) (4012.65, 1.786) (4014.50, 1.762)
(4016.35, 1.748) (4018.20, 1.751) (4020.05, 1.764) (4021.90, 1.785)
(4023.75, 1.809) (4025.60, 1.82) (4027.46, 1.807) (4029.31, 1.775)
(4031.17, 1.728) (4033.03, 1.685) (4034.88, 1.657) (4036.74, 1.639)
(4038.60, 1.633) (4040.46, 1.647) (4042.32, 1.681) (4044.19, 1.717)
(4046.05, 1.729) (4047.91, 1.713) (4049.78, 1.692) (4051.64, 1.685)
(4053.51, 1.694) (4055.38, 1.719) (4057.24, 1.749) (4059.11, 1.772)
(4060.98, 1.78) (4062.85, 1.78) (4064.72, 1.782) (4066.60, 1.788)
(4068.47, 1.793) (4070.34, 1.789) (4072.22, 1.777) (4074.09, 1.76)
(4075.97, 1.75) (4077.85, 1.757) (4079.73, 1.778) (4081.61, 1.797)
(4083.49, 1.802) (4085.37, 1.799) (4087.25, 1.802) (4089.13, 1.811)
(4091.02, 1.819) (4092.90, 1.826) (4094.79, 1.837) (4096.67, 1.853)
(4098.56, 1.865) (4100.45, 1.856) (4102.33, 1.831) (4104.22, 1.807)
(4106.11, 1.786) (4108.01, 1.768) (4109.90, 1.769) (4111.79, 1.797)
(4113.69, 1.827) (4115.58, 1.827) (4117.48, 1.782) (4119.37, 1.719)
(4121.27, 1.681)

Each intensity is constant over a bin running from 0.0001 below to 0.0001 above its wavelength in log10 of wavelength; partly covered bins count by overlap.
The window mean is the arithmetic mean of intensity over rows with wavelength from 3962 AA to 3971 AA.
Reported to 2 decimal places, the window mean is 2.01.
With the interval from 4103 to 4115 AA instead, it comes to 1.79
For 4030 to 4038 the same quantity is 1.68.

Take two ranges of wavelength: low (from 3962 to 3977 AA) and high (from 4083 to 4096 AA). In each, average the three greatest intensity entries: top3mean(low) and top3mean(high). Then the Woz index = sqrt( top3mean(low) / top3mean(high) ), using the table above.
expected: 1.05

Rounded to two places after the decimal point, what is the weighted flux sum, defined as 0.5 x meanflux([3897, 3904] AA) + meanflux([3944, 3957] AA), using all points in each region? 2.93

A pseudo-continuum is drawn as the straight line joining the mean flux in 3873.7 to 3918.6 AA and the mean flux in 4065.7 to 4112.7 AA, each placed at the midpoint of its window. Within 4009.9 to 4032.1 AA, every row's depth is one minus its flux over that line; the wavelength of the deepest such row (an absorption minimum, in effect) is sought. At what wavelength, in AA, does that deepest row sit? 4031.17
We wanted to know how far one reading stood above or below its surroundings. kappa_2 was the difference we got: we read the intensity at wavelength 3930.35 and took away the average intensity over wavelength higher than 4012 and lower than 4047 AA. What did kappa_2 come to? 0.28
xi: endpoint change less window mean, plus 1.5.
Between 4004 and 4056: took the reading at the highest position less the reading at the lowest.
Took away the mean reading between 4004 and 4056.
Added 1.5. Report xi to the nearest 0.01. -0.35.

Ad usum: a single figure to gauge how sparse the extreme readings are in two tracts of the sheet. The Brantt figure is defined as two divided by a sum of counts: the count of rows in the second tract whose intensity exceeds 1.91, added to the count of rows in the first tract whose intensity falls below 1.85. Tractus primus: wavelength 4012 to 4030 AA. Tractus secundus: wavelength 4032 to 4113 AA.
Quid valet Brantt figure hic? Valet 0.2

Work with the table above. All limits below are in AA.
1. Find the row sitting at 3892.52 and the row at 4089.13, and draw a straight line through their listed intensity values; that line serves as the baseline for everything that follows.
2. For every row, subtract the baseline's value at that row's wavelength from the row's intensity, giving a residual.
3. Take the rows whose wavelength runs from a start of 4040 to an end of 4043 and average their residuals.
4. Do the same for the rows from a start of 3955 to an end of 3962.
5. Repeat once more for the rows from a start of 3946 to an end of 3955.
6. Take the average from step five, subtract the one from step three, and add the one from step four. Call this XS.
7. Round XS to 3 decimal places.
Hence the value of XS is 0.139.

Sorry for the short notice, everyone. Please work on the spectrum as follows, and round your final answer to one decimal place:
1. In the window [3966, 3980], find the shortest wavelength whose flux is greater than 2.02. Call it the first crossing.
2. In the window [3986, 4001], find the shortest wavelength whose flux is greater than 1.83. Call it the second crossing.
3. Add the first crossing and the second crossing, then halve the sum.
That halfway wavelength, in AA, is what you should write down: 3976.8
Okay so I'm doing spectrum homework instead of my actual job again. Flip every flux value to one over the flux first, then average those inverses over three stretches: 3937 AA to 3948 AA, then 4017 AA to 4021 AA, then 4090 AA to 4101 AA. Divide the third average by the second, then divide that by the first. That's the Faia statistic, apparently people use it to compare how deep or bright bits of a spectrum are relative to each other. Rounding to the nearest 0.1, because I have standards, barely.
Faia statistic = 1.8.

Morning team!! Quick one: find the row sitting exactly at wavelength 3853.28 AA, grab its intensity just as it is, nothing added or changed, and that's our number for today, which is 2.066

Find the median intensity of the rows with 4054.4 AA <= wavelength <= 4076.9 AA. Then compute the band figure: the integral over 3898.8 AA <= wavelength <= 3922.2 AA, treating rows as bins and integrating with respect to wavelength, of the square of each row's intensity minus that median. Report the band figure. 1.1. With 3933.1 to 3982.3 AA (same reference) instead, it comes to 1.2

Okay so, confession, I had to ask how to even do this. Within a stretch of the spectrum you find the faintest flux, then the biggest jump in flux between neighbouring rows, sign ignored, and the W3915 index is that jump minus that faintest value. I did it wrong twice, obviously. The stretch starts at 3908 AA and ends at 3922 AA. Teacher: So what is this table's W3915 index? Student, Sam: -1.87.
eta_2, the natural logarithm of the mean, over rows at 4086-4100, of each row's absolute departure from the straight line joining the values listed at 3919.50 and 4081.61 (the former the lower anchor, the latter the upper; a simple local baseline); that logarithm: -3.0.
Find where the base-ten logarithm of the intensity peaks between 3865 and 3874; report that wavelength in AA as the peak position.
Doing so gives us 3867.51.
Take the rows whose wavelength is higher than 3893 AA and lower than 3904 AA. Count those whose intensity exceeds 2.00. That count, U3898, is 6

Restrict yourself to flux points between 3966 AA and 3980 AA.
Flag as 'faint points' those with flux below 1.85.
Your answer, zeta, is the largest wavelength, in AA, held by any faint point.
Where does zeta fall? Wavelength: 3979.52 AA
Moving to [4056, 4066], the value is 4064.72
